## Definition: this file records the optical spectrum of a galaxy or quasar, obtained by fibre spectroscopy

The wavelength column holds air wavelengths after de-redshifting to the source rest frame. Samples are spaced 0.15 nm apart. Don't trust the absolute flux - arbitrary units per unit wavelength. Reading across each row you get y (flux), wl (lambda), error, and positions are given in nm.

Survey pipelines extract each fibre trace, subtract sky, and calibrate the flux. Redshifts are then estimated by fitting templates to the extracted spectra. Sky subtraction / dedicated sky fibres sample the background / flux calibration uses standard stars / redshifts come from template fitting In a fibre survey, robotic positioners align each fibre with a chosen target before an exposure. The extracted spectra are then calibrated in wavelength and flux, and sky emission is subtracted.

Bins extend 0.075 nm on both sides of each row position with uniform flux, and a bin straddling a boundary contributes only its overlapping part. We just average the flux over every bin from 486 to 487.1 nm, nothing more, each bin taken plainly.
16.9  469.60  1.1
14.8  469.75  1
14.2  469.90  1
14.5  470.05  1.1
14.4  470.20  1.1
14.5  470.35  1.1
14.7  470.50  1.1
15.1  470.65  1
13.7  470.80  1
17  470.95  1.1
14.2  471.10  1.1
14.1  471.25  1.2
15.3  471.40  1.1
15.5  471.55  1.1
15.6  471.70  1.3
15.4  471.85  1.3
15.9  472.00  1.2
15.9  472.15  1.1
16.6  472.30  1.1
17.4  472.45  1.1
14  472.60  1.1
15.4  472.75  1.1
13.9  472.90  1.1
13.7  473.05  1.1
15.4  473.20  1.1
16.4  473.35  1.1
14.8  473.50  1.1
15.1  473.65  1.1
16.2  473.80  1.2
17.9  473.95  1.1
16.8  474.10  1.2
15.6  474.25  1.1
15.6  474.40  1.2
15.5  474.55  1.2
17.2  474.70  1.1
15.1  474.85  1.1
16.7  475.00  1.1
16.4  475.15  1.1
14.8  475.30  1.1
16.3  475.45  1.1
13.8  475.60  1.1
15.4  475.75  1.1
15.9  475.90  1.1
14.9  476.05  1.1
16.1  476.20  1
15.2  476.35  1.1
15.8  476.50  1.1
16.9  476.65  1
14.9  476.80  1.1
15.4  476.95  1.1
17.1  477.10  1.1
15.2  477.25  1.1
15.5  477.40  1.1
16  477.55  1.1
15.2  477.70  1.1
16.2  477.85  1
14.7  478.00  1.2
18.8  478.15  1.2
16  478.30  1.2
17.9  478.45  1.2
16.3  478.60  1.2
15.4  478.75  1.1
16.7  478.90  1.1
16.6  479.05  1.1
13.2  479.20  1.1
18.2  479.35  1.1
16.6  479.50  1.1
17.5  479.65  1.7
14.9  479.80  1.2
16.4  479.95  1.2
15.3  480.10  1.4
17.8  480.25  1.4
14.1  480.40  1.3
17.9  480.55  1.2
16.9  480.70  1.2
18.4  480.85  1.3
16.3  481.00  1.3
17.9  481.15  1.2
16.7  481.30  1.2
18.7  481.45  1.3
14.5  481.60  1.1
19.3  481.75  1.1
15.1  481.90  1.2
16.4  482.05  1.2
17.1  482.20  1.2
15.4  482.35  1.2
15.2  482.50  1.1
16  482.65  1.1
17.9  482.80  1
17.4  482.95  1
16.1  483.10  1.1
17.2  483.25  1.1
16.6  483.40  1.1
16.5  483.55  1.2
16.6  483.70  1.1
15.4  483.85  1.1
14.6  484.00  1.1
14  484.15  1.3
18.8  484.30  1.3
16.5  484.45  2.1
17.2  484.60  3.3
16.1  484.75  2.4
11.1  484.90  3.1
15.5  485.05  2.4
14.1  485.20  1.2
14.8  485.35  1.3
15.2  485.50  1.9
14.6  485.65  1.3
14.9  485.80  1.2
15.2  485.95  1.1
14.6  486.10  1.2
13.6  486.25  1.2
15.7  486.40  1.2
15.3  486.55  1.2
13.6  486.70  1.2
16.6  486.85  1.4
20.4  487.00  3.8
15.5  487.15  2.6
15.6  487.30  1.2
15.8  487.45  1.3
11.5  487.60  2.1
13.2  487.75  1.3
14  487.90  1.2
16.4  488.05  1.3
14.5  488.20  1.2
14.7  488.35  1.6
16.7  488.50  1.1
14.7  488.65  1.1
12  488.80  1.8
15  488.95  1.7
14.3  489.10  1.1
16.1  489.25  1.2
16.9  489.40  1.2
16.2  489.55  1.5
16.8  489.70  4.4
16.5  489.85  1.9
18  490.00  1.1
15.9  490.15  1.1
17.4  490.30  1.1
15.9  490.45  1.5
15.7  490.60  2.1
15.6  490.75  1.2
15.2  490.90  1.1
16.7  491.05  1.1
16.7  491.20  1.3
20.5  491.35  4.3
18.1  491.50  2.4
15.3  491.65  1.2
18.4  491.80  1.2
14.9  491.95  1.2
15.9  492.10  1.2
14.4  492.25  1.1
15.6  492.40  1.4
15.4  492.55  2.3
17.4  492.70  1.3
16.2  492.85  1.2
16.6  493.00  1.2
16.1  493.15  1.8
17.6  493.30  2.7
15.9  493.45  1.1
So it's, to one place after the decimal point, 15.7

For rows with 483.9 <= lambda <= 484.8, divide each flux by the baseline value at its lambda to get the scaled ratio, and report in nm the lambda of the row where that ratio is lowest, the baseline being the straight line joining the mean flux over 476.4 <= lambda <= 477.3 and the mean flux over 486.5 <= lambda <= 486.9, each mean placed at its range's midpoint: 484.15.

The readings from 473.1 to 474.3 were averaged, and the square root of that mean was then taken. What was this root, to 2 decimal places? 4.00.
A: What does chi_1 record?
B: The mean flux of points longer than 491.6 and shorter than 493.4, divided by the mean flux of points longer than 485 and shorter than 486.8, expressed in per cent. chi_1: 109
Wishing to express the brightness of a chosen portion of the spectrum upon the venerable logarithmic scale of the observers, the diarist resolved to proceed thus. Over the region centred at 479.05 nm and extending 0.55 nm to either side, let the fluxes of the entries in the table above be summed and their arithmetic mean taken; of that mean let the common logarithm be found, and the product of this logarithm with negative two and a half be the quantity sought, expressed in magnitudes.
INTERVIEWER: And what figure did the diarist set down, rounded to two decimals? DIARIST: -3.02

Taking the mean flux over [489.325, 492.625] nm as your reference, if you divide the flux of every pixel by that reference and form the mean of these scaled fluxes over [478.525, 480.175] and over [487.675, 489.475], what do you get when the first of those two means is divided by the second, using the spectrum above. 1.08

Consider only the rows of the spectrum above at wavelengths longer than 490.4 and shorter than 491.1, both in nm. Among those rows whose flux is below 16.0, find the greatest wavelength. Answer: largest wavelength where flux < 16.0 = 490.90 nm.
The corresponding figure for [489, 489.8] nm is 489.10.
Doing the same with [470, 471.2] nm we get 471.10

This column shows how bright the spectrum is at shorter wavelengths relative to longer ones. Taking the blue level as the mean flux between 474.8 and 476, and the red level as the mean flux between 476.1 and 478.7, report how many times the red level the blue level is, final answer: 0.97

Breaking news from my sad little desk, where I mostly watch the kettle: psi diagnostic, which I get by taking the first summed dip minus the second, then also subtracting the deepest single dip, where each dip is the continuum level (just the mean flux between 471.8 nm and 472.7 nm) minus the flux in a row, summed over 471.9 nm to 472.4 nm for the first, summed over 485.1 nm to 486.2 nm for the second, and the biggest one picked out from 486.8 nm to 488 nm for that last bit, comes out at -12.8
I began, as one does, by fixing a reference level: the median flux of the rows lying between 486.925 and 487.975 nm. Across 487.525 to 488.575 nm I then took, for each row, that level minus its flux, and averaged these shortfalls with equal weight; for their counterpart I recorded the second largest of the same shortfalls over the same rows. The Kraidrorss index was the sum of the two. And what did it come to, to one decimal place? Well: 3.4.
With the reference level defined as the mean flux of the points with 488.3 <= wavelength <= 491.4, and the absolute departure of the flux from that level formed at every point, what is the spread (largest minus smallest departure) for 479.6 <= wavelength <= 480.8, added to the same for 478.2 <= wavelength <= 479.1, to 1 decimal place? 3.4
